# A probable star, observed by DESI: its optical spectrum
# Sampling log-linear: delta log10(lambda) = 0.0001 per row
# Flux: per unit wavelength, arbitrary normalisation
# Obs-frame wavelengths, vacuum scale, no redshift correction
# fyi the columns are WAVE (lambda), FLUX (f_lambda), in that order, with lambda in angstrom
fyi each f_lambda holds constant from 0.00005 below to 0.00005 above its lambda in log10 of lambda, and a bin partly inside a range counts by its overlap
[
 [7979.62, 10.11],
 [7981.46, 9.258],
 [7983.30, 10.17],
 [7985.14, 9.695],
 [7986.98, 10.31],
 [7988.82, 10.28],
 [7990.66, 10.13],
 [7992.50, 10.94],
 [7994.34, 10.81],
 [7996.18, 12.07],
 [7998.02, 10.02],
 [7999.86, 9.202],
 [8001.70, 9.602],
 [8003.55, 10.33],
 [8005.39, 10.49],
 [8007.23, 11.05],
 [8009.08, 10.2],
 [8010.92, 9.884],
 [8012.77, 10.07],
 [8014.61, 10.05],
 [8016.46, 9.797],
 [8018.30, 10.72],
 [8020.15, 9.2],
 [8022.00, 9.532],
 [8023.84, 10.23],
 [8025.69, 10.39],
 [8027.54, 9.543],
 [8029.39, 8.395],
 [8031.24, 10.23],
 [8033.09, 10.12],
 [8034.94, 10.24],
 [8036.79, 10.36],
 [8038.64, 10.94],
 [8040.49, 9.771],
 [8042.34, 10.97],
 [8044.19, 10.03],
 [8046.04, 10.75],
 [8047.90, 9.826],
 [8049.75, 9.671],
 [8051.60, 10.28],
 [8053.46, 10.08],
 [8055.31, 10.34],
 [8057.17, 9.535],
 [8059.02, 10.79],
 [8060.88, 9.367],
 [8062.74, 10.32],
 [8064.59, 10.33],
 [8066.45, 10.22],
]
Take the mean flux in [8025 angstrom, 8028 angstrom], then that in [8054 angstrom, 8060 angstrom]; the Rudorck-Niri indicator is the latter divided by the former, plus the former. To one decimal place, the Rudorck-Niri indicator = 11.0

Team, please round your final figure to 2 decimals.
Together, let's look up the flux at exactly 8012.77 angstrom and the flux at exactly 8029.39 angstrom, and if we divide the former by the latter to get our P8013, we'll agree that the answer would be 1.20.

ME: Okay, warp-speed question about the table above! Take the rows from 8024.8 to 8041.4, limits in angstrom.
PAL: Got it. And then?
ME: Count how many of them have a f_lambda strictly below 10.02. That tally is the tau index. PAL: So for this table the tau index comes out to 3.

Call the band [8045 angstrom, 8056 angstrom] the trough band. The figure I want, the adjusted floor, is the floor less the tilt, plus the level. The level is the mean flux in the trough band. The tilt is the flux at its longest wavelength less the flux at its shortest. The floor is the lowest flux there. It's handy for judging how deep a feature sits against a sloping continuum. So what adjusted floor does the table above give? 20.2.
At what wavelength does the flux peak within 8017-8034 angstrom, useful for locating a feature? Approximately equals 8018.30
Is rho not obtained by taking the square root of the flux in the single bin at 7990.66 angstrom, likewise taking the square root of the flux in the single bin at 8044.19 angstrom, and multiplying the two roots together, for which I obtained 10.1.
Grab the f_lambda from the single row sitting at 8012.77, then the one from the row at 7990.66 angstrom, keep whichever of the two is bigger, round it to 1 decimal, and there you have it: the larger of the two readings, 10.1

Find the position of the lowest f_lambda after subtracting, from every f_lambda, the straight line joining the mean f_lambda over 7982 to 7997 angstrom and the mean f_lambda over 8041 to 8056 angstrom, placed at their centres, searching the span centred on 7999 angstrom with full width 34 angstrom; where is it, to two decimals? 7999.86 angstrom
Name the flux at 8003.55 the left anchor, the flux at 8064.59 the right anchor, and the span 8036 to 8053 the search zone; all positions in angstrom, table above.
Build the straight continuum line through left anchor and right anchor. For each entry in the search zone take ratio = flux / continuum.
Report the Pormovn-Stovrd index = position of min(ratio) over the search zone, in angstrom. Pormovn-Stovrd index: 8049.75 angstrom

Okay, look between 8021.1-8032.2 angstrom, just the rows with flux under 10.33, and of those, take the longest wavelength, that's 8031.24 angstrom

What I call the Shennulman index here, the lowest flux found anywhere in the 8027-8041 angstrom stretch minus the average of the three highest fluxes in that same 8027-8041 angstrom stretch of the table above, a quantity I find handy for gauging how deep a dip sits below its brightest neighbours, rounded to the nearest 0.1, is -2.1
